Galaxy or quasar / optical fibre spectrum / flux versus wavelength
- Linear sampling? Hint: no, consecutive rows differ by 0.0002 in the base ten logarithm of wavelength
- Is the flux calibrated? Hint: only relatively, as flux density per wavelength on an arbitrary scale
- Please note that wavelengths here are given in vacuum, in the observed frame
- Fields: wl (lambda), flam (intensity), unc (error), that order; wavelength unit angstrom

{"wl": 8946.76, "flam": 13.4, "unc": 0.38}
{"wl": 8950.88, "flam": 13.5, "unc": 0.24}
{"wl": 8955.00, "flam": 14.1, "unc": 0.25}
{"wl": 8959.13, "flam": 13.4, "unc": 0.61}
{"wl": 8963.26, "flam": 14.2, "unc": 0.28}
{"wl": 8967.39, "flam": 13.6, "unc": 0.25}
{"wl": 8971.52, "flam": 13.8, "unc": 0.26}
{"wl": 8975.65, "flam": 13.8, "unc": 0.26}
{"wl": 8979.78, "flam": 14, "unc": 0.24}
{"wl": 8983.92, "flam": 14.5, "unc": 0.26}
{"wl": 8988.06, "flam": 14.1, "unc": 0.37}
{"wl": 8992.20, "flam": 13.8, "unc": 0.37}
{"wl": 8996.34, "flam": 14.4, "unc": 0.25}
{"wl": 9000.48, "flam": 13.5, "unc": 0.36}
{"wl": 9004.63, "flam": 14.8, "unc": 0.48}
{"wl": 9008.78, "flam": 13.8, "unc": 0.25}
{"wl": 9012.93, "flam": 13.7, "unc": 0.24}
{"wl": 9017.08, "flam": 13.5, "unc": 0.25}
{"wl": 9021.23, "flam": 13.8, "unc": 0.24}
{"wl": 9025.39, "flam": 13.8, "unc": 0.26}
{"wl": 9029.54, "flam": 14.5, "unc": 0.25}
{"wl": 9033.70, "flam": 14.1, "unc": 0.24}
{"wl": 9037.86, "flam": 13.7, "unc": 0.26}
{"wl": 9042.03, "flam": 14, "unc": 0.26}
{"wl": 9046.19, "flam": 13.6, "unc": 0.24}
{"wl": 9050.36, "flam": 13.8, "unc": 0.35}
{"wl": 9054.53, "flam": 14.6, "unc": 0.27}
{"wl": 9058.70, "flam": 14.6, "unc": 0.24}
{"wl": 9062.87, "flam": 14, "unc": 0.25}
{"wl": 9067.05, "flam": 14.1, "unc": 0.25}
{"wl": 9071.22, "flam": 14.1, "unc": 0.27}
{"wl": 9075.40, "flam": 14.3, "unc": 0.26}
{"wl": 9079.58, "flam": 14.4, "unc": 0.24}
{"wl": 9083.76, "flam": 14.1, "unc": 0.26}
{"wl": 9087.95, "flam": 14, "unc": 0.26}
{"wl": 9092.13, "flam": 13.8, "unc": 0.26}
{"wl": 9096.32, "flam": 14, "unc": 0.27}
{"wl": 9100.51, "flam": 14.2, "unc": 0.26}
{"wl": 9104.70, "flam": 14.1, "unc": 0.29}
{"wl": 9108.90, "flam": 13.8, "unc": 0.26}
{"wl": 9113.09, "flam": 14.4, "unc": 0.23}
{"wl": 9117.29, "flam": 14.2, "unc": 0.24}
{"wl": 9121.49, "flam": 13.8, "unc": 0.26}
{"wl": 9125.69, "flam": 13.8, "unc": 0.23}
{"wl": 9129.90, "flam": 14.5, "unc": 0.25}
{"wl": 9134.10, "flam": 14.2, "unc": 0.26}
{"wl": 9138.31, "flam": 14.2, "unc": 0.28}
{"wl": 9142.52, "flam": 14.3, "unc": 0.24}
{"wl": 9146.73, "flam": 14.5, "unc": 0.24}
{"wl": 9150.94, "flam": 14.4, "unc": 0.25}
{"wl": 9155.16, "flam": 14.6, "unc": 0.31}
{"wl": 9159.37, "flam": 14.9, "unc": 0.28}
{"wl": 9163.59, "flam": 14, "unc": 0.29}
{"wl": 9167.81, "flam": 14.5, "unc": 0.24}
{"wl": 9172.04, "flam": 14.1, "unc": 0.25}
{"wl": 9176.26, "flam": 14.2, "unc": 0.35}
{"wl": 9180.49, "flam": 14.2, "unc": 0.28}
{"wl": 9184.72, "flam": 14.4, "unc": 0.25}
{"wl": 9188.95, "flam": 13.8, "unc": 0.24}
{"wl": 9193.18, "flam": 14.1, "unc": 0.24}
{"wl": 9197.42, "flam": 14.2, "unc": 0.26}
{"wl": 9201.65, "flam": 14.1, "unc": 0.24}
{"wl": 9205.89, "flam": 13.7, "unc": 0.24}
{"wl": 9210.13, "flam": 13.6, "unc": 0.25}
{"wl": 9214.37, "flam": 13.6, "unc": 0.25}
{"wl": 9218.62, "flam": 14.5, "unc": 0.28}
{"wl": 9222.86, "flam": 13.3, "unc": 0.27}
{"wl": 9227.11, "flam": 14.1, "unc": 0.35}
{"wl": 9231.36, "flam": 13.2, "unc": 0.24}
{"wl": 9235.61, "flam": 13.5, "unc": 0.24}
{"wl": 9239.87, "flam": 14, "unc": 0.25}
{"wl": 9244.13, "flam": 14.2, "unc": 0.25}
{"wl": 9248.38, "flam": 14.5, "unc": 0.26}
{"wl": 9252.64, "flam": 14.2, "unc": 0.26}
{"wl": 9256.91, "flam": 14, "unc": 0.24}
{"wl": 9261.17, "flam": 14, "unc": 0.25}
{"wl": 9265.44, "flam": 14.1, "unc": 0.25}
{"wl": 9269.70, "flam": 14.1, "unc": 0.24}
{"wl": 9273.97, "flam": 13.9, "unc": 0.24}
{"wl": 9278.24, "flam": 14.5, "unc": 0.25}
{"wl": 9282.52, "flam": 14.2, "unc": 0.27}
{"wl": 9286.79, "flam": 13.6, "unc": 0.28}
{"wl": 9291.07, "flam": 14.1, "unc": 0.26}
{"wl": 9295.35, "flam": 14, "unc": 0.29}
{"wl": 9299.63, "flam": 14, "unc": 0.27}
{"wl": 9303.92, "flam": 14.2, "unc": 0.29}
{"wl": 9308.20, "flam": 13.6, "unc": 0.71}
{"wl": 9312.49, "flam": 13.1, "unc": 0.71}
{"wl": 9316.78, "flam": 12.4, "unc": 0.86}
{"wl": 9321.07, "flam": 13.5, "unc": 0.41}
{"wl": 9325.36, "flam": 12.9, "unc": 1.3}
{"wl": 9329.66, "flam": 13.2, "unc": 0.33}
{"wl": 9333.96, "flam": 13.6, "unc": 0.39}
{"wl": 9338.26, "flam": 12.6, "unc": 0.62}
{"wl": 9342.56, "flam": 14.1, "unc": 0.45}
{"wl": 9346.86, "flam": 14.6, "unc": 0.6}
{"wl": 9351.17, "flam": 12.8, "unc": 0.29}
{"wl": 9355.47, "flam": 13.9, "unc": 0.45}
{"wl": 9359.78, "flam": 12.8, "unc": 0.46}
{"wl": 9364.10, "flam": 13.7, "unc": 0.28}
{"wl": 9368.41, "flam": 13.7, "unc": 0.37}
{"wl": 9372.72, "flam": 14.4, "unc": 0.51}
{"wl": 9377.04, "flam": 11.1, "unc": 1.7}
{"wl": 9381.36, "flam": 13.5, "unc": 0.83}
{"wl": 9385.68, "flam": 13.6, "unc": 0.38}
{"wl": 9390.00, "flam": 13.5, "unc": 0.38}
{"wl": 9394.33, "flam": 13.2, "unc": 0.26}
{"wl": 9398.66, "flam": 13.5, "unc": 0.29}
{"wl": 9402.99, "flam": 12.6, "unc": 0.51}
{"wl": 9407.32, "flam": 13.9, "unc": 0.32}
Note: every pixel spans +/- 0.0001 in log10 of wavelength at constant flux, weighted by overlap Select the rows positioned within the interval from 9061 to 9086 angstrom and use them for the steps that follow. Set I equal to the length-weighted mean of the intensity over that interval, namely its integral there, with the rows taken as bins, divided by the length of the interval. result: 14.17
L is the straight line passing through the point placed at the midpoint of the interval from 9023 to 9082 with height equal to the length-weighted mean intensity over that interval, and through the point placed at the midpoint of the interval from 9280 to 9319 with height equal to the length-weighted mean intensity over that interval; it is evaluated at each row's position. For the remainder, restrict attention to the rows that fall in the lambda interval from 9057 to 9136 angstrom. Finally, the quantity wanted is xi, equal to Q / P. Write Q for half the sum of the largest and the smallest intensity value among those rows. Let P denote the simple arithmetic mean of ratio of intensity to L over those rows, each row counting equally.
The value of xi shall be 14.1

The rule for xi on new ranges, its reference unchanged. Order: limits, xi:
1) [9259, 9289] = 13.7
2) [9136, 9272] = 13.8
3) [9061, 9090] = 14.1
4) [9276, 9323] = 13.4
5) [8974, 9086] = 14.3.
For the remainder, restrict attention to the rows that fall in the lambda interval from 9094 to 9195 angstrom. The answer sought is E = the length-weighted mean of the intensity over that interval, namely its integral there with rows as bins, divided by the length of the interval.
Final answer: 14.2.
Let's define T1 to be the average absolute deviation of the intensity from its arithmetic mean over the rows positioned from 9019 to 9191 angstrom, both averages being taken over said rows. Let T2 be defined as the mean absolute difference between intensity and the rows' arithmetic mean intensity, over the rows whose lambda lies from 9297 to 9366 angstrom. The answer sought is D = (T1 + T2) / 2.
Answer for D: 0.39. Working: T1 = 0.24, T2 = 0.53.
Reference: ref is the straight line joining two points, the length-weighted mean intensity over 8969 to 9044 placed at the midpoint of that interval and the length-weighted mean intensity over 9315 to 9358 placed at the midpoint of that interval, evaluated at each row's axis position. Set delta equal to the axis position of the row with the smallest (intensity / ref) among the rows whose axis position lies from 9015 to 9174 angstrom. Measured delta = 9017.08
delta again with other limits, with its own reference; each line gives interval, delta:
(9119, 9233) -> 9231.36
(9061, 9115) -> 9092.13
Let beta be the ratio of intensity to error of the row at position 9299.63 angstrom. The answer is 51.9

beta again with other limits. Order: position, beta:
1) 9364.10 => 48.9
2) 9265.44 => 56.4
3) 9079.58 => 60.0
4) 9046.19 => 56.7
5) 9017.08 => 54.0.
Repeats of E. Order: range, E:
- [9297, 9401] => 13.4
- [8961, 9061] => 14.0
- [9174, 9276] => 14.0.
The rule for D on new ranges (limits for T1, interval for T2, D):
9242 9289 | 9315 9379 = 0.44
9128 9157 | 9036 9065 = 0.22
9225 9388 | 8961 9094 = 0.40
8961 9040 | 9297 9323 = 0.39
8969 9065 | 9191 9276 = 0.29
